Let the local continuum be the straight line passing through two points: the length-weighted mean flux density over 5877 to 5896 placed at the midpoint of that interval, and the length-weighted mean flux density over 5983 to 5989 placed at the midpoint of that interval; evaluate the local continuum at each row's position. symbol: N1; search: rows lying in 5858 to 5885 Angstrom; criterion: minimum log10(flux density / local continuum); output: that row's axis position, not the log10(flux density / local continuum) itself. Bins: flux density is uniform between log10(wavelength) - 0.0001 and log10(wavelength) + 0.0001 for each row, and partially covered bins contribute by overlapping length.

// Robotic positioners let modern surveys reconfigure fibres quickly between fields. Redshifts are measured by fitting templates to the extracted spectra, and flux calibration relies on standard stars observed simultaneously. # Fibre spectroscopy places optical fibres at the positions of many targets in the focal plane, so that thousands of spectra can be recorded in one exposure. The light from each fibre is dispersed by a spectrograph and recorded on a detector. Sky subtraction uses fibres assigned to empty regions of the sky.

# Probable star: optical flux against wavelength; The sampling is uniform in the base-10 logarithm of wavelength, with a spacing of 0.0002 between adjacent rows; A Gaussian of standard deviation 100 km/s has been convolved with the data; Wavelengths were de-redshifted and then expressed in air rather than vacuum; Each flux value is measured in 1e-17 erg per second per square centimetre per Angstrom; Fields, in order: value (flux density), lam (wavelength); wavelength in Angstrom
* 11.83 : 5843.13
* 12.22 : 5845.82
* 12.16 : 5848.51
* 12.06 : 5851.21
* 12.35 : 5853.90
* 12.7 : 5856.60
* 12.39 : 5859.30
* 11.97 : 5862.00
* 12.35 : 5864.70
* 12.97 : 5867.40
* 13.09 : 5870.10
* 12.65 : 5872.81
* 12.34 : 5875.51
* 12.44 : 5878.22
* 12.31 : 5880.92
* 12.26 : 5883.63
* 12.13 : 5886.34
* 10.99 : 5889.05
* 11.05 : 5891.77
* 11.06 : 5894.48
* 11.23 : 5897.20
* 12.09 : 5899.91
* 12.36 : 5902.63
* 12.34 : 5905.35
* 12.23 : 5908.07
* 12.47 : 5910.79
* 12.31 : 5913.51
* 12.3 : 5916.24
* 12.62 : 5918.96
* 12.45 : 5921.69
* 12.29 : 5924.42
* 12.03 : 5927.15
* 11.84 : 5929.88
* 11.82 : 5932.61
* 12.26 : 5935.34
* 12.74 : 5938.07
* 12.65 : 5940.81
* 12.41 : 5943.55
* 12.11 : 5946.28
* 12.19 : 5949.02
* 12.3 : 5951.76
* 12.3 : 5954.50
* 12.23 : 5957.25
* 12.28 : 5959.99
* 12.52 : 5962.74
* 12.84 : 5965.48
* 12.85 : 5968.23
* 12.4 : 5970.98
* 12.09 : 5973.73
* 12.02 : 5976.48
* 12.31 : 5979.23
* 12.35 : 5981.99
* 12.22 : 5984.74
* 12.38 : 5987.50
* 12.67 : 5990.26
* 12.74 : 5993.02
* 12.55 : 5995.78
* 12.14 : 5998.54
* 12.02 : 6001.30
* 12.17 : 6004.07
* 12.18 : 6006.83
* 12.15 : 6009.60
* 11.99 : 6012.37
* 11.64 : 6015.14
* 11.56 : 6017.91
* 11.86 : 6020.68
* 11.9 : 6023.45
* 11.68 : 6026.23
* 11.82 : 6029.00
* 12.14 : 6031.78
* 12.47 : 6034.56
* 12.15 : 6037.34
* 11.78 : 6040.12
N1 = 5862.00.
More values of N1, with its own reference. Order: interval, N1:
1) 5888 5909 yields 5889.05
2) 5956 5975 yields 5973.73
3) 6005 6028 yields 6017.91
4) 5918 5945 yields 5932.61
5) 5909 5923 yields 5916.24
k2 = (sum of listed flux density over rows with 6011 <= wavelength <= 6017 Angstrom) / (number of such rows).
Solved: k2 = 11.8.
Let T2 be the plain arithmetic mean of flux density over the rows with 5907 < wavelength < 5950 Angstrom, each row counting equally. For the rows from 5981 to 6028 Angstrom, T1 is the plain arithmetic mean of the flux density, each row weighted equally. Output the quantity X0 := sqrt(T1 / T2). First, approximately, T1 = 12.13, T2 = 12.3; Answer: 0.99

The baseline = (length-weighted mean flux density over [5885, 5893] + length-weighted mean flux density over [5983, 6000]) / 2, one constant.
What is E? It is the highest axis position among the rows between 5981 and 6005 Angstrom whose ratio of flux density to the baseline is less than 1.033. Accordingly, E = 6004.07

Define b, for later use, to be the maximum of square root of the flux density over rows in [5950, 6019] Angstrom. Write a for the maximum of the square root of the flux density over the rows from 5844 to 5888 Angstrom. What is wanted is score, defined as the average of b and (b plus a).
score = 5.39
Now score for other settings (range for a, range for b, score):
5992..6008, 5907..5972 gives 5.37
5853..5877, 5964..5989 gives 5.39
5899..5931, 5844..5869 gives 5.38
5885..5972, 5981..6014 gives 5.36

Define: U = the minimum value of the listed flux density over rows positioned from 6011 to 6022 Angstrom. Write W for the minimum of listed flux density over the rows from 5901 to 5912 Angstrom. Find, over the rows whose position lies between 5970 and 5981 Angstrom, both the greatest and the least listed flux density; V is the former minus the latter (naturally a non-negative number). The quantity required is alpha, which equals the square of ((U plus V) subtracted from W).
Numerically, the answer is 0.08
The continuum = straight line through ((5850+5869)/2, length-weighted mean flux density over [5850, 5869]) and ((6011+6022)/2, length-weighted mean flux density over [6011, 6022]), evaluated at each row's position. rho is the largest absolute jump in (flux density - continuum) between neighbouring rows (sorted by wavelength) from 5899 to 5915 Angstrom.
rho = 0.28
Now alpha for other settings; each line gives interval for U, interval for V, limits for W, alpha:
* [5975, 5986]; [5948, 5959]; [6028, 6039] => 0.10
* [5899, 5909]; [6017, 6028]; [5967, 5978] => 0.17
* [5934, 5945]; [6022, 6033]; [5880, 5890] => 2.99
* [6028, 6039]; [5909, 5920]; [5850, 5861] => 0.01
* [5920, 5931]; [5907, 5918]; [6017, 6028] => 0.27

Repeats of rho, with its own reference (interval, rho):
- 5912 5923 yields 0.33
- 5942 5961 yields 0.29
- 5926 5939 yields 0.49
